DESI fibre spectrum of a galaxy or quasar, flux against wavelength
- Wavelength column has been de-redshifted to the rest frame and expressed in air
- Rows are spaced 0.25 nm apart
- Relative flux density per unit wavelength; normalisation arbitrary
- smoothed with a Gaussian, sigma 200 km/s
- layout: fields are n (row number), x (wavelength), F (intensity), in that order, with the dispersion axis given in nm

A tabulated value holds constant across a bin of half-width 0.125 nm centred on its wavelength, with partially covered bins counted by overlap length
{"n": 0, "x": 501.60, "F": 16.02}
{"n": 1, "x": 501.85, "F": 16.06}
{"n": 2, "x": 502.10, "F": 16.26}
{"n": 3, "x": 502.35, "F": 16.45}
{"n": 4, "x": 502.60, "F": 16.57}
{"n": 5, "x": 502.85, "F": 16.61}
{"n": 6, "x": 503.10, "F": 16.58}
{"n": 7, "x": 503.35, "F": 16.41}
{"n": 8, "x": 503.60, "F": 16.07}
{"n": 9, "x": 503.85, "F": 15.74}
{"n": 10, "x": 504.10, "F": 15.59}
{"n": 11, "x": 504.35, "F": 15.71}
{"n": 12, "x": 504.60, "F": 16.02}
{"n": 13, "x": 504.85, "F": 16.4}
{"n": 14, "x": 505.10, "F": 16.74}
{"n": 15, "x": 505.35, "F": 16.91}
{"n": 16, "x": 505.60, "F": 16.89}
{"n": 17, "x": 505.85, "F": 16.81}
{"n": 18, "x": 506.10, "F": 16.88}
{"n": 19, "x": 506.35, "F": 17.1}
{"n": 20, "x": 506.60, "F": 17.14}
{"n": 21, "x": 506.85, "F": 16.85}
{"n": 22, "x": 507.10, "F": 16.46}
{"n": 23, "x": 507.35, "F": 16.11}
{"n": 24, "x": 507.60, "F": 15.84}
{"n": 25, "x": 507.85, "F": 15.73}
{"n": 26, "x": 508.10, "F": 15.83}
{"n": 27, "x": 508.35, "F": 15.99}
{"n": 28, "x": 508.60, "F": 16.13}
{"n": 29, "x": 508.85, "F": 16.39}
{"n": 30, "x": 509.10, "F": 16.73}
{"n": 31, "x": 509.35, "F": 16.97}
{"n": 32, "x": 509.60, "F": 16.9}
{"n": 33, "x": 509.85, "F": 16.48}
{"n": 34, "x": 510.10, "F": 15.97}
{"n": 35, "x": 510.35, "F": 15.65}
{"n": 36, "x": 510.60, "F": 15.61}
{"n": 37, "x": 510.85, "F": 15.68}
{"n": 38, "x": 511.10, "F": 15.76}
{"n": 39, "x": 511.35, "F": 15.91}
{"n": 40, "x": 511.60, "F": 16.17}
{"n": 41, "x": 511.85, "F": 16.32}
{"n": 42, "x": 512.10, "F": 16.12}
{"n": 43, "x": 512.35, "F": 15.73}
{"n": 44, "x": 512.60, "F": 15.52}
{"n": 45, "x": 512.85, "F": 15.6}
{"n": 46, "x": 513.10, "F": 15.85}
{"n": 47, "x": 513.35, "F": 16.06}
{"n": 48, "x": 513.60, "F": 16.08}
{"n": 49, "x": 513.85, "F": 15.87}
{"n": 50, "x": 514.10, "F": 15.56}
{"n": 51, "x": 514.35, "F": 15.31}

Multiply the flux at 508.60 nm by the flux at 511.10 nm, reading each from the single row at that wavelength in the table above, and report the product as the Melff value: 254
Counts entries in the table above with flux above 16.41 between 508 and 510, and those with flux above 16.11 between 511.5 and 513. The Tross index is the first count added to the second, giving 7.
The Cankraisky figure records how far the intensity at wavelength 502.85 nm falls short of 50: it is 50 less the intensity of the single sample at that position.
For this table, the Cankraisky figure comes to 33.4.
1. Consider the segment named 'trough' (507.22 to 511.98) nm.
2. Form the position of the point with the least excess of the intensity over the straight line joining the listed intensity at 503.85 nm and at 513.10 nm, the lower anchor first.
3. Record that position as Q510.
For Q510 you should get 510.60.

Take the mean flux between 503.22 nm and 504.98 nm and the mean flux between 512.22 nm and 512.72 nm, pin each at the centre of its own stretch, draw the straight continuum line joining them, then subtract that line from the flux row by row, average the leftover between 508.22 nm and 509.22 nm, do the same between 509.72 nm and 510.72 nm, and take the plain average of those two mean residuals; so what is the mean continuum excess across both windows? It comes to 0.4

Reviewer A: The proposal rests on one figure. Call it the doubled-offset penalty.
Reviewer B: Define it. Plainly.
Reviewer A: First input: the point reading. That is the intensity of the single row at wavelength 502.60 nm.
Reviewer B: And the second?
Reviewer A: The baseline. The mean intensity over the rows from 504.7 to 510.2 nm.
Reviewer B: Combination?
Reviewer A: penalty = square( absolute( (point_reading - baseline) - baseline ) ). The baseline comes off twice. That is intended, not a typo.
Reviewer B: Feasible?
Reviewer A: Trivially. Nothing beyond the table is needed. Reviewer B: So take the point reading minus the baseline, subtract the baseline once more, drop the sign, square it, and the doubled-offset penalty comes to 271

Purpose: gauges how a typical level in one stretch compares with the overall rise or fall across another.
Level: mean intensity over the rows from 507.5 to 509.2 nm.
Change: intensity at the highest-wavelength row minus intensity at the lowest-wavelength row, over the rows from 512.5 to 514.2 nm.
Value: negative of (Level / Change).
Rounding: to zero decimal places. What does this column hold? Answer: -402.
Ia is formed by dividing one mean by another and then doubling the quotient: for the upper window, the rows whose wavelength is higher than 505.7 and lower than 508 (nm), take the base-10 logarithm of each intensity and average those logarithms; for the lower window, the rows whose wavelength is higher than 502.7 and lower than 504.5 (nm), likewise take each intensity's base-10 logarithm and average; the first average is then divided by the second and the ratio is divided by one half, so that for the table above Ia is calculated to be 2.02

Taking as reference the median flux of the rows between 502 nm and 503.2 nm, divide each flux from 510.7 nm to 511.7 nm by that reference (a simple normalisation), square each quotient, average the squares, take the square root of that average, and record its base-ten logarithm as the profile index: -0.018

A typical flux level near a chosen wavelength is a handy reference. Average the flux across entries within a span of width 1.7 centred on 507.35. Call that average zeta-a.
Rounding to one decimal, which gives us 16.3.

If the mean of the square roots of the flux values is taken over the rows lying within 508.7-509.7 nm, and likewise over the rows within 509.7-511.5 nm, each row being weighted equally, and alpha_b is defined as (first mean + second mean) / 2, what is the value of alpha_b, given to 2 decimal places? 4.04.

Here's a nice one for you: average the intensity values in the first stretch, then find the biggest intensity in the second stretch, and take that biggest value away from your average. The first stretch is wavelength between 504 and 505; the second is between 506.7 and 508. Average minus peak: -0.9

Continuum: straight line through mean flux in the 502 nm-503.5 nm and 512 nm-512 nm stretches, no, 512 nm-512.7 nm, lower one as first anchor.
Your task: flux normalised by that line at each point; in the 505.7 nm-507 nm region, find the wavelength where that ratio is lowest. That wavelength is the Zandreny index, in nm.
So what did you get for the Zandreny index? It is 505.85 nm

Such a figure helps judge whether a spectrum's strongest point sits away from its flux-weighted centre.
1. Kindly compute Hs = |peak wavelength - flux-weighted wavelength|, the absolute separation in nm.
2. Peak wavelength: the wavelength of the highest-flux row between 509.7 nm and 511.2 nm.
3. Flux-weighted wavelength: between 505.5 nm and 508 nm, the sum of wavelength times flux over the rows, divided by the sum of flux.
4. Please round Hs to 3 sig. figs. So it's 3.14 nm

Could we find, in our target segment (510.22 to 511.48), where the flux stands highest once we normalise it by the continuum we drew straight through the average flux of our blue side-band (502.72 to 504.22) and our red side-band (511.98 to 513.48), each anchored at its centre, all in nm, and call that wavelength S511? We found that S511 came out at 511.35 nm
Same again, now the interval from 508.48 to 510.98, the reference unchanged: 509.35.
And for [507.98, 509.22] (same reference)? 509.10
